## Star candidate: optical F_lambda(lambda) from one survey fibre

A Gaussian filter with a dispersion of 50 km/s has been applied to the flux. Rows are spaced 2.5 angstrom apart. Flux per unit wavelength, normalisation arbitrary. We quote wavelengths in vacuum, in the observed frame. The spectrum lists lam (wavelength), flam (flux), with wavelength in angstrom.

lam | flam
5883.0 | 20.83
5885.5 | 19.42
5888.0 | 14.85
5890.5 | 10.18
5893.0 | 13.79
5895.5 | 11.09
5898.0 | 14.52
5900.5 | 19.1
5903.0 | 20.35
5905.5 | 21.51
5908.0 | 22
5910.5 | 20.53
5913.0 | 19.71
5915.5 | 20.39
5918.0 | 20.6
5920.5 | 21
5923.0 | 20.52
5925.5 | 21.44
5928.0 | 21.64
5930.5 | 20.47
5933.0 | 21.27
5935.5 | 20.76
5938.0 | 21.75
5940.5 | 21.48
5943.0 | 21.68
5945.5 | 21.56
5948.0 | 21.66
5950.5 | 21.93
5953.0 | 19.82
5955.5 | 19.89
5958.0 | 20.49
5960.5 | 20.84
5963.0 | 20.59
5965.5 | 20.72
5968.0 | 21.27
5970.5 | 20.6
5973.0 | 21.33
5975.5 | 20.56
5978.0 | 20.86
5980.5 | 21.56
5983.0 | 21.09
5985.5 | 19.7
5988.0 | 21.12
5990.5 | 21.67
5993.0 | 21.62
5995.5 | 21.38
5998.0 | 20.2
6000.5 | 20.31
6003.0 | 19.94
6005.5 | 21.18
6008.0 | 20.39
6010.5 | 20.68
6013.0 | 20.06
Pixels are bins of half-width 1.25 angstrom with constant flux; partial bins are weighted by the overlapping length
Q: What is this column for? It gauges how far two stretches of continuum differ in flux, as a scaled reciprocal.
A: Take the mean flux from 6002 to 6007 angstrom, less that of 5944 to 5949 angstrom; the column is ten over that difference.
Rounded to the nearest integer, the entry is -10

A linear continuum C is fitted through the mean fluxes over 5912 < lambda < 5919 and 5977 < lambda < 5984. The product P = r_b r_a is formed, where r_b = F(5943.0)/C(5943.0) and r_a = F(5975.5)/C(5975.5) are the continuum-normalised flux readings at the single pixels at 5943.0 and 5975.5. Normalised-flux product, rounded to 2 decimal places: 1.02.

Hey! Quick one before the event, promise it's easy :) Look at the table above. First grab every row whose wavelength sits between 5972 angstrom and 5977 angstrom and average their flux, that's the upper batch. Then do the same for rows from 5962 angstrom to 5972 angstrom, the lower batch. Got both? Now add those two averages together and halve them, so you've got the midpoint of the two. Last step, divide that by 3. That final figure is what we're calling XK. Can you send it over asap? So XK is 6.96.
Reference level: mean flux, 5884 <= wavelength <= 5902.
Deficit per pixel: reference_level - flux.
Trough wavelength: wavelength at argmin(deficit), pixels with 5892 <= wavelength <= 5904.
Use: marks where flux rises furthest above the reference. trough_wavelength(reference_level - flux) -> 5903.0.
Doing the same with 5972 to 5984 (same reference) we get 5980.5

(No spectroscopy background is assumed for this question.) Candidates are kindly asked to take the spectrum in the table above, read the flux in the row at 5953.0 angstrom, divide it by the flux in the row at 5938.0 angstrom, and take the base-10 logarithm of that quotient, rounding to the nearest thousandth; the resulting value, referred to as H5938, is -0.040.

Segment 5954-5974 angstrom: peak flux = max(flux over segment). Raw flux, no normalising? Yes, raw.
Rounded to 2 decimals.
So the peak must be 21.33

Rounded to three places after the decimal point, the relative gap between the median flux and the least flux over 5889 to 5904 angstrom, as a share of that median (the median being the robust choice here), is 0.281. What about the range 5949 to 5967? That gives 0.037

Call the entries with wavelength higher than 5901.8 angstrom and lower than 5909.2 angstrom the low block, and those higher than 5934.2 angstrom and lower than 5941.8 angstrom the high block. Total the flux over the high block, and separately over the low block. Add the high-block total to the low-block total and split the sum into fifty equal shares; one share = 2.56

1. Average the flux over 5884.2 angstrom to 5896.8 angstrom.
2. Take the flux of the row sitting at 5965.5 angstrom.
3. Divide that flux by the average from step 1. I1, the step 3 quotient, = 1.49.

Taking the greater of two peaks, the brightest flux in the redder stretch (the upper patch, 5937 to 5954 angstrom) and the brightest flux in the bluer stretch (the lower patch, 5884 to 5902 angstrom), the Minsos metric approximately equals 21.9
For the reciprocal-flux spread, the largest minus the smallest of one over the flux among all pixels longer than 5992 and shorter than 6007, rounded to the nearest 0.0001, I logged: 0.0039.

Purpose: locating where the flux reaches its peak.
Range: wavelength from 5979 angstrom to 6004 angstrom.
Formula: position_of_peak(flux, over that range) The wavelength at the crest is 5990.5 angstrom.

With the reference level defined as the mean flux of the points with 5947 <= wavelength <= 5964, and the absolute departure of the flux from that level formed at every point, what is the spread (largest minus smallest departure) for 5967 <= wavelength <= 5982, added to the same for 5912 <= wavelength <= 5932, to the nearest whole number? 2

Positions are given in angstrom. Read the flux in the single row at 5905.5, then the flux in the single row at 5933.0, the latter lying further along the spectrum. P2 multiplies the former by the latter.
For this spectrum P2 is 458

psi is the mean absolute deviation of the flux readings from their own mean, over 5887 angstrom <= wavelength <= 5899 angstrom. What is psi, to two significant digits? 1.8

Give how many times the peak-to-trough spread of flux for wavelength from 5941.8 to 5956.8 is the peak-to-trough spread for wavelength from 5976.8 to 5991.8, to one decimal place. 1.1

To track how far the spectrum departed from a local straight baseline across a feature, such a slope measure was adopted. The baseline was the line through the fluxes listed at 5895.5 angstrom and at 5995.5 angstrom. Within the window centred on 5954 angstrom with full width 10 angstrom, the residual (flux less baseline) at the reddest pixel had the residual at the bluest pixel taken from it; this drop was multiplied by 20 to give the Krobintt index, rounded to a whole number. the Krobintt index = -44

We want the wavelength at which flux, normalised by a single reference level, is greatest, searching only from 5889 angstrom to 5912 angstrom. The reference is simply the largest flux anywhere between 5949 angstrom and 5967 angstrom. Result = 5908.0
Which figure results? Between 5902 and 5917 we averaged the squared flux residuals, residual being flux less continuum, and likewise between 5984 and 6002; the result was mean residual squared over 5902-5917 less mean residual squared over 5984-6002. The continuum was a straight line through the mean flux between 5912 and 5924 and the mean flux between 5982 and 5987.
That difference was -0.06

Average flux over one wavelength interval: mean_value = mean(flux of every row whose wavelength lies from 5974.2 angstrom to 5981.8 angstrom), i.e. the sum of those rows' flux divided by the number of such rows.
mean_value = 21.0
